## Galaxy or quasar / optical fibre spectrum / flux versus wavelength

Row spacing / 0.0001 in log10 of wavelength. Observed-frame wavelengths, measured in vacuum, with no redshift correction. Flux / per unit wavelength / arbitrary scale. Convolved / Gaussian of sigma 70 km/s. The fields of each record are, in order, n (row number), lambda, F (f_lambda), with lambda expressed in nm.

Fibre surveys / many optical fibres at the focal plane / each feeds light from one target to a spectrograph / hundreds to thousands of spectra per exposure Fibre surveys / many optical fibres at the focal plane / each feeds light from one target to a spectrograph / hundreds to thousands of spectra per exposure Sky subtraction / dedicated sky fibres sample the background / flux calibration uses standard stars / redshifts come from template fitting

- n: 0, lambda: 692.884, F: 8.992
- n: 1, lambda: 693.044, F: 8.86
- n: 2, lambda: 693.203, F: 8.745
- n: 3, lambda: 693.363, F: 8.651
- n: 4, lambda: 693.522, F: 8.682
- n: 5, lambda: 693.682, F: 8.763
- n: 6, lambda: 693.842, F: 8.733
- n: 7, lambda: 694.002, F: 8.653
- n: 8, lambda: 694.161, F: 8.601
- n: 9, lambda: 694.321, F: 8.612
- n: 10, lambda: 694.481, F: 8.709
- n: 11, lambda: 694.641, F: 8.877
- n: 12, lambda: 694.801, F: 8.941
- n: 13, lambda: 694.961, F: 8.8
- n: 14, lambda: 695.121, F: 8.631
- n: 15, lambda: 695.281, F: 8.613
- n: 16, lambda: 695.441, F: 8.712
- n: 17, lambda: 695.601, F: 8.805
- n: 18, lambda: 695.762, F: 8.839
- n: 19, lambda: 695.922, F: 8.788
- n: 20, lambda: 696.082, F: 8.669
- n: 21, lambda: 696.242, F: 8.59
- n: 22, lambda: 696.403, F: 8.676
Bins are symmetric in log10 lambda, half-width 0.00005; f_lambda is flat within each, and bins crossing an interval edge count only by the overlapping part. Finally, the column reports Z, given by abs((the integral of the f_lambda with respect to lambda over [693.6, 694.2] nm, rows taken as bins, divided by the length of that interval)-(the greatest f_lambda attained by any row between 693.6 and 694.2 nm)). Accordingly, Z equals 0.07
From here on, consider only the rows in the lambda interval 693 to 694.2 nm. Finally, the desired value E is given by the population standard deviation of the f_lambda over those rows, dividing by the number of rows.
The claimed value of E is 0.08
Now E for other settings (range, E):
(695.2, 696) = 0.08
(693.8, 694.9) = 0.12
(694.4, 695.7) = 0.11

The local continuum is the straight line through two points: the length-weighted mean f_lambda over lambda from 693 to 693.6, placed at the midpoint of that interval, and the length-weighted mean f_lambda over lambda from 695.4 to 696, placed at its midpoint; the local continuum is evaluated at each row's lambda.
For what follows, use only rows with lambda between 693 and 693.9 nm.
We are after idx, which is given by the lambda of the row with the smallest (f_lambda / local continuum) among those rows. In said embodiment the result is 693.363 nm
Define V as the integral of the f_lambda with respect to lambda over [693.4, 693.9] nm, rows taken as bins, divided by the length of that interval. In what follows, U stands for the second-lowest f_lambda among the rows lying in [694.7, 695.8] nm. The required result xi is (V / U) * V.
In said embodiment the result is 8.81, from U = 8.631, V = 8.72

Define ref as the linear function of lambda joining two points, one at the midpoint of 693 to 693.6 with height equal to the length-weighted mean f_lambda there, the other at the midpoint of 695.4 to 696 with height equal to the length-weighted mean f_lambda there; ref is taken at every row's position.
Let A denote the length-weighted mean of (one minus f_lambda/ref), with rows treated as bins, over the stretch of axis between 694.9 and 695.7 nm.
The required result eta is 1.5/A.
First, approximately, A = 0.007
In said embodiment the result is 206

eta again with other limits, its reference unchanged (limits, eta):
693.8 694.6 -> 149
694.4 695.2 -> -554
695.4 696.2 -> 449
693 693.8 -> 1718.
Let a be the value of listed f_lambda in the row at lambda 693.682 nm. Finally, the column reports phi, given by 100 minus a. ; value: 91.2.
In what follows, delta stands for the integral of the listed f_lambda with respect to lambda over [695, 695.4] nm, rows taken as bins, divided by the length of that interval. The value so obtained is 8.65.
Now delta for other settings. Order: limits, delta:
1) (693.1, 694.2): 8.70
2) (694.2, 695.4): 8.73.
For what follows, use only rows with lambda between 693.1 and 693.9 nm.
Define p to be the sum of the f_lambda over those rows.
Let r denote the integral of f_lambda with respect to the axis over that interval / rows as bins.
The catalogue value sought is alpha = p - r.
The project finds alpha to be 36.60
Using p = 43.6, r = 6.98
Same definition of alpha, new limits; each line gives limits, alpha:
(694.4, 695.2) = 36.93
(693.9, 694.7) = 36.50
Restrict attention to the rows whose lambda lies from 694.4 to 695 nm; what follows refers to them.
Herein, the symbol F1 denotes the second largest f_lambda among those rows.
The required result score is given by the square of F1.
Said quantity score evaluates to 78.8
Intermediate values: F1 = 8.877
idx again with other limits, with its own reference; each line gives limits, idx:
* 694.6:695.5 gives 695.281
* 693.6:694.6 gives 694.161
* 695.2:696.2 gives 695.281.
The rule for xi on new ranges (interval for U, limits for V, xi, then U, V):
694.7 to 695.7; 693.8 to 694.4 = 8.67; 8.631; 8.65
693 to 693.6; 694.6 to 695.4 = 8.85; 8.682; 8.77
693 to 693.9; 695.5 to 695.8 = 8.90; 8.682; 8.79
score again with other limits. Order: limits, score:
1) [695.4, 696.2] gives 77.5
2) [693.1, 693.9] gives 76.5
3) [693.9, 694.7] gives 75.8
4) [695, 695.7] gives 75.9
